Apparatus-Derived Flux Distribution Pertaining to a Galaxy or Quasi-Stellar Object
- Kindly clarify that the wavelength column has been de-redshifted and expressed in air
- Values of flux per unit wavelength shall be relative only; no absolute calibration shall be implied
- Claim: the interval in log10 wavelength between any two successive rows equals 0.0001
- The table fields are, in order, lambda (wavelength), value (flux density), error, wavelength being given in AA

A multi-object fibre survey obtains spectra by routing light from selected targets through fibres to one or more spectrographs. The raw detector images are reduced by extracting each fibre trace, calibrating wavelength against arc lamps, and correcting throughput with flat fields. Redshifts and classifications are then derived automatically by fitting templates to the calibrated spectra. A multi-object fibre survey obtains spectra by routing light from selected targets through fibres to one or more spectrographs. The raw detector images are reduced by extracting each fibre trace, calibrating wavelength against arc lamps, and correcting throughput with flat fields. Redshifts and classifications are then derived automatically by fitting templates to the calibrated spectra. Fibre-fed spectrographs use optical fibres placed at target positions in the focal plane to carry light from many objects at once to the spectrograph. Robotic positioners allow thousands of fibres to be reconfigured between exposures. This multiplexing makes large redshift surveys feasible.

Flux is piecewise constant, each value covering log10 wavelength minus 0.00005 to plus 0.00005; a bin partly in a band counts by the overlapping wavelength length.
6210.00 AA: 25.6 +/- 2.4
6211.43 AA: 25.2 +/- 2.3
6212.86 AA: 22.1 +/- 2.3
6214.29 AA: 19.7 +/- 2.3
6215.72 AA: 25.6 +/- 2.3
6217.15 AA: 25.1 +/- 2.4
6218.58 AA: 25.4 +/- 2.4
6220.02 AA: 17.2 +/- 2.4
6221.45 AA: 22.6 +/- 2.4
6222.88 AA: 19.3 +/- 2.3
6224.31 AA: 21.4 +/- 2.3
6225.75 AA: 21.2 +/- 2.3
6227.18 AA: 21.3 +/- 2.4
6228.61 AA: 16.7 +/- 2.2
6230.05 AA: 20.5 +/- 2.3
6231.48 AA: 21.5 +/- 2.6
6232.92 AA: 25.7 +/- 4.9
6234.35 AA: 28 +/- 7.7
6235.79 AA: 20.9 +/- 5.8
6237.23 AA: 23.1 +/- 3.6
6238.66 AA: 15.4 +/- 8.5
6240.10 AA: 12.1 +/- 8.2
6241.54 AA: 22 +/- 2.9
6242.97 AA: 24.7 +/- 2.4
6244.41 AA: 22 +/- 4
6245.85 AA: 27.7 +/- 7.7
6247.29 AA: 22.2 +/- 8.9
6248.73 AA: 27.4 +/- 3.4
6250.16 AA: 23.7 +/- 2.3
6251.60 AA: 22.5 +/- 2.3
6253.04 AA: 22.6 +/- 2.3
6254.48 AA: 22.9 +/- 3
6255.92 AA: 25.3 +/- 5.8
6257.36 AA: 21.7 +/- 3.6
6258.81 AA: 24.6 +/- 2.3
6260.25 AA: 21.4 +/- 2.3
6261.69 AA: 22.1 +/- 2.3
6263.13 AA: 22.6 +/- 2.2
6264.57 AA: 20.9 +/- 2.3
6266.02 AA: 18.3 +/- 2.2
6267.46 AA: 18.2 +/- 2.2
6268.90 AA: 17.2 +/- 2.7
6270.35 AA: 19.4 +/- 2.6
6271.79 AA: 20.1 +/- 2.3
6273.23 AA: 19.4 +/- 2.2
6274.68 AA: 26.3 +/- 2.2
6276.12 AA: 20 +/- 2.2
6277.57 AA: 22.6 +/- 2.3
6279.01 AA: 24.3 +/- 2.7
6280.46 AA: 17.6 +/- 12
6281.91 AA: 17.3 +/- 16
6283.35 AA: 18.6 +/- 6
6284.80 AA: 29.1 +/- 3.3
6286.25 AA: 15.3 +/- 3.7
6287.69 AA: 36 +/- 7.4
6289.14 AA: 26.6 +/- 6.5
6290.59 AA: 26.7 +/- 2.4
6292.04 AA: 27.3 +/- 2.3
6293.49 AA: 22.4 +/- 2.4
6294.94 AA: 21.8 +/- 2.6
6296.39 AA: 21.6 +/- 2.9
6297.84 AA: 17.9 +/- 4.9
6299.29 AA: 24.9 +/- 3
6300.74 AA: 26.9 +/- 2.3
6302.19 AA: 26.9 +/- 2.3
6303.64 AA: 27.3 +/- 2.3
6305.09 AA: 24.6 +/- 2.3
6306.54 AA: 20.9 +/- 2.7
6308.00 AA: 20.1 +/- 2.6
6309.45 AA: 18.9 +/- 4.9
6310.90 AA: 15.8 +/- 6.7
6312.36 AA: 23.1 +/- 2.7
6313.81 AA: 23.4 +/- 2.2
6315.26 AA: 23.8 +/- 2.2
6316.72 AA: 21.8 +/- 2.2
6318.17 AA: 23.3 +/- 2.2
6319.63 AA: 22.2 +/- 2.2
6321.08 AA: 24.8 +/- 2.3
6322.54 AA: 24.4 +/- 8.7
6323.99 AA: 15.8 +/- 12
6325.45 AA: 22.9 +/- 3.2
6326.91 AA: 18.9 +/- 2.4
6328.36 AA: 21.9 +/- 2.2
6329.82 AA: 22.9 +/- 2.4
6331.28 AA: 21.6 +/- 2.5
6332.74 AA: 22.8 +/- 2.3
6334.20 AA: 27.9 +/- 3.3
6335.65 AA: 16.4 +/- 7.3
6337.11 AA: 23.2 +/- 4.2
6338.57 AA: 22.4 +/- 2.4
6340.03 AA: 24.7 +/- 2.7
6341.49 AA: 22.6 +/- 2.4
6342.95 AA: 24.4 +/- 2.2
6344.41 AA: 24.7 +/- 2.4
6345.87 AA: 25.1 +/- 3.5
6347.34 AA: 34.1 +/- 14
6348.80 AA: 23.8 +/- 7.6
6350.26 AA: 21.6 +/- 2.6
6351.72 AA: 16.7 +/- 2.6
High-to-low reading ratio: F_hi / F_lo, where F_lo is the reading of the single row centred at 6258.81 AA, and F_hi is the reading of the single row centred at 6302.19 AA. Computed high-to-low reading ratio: 1.093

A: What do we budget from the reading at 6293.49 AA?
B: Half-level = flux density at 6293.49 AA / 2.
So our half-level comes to 11.2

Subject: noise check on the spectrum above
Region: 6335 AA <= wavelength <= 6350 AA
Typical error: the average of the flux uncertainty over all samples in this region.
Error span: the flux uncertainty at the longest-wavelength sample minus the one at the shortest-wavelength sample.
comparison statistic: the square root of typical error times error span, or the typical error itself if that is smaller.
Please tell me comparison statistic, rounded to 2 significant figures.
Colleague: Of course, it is 1.2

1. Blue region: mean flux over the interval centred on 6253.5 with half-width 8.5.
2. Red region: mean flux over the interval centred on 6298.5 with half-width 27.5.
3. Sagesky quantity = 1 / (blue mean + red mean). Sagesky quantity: 0.0216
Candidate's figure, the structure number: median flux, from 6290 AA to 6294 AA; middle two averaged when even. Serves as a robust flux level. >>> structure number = 27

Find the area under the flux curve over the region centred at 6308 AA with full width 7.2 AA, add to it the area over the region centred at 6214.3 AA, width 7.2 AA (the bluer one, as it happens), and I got 314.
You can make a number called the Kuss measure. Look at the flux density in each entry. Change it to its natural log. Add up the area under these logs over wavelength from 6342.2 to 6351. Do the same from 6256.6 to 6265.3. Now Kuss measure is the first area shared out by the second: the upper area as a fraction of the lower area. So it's 1.06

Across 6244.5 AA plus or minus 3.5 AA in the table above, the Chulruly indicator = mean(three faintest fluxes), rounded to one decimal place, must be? 22.1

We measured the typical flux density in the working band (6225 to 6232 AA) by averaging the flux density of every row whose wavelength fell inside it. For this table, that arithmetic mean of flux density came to 20.2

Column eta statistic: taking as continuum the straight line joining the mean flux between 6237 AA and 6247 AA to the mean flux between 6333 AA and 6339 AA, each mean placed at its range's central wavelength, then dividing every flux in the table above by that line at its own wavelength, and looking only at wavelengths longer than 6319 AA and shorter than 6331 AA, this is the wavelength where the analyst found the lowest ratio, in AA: 6323.99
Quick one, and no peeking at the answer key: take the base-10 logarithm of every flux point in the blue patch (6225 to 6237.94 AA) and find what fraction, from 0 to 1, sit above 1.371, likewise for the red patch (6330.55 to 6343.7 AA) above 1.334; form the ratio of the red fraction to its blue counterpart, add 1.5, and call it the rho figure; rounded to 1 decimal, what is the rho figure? 5.5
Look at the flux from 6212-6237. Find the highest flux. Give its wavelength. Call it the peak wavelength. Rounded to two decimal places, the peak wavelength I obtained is 6234.35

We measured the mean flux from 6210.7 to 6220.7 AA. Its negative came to -23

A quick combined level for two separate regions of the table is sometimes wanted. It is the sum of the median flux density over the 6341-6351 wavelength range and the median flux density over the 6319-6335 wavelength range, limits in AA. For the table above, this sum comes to 47.2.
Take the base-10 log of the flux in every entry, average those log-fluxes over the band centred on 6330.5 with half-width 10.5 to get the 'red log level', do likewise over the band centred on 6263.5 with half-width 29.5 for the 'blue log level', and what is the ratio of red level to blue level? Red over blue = 1.00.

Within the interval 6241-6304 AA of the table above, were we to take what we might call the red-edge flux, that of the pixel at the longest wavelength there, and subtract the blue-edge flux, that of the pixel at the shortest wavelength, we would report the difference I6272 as 5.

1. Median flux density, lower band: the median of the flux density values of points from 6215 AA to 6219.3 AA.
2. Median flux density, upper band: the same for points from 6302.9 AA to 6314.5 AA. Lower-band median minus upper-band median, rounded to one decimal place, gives 3.4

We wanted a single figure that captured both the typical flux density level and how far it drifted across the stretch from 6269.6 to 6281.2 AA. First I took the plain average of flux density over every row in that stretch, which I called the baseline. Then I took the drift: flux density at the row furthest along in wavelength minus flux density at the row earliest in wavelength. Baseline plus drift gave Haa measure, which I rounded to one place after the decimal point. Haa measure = 19.4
